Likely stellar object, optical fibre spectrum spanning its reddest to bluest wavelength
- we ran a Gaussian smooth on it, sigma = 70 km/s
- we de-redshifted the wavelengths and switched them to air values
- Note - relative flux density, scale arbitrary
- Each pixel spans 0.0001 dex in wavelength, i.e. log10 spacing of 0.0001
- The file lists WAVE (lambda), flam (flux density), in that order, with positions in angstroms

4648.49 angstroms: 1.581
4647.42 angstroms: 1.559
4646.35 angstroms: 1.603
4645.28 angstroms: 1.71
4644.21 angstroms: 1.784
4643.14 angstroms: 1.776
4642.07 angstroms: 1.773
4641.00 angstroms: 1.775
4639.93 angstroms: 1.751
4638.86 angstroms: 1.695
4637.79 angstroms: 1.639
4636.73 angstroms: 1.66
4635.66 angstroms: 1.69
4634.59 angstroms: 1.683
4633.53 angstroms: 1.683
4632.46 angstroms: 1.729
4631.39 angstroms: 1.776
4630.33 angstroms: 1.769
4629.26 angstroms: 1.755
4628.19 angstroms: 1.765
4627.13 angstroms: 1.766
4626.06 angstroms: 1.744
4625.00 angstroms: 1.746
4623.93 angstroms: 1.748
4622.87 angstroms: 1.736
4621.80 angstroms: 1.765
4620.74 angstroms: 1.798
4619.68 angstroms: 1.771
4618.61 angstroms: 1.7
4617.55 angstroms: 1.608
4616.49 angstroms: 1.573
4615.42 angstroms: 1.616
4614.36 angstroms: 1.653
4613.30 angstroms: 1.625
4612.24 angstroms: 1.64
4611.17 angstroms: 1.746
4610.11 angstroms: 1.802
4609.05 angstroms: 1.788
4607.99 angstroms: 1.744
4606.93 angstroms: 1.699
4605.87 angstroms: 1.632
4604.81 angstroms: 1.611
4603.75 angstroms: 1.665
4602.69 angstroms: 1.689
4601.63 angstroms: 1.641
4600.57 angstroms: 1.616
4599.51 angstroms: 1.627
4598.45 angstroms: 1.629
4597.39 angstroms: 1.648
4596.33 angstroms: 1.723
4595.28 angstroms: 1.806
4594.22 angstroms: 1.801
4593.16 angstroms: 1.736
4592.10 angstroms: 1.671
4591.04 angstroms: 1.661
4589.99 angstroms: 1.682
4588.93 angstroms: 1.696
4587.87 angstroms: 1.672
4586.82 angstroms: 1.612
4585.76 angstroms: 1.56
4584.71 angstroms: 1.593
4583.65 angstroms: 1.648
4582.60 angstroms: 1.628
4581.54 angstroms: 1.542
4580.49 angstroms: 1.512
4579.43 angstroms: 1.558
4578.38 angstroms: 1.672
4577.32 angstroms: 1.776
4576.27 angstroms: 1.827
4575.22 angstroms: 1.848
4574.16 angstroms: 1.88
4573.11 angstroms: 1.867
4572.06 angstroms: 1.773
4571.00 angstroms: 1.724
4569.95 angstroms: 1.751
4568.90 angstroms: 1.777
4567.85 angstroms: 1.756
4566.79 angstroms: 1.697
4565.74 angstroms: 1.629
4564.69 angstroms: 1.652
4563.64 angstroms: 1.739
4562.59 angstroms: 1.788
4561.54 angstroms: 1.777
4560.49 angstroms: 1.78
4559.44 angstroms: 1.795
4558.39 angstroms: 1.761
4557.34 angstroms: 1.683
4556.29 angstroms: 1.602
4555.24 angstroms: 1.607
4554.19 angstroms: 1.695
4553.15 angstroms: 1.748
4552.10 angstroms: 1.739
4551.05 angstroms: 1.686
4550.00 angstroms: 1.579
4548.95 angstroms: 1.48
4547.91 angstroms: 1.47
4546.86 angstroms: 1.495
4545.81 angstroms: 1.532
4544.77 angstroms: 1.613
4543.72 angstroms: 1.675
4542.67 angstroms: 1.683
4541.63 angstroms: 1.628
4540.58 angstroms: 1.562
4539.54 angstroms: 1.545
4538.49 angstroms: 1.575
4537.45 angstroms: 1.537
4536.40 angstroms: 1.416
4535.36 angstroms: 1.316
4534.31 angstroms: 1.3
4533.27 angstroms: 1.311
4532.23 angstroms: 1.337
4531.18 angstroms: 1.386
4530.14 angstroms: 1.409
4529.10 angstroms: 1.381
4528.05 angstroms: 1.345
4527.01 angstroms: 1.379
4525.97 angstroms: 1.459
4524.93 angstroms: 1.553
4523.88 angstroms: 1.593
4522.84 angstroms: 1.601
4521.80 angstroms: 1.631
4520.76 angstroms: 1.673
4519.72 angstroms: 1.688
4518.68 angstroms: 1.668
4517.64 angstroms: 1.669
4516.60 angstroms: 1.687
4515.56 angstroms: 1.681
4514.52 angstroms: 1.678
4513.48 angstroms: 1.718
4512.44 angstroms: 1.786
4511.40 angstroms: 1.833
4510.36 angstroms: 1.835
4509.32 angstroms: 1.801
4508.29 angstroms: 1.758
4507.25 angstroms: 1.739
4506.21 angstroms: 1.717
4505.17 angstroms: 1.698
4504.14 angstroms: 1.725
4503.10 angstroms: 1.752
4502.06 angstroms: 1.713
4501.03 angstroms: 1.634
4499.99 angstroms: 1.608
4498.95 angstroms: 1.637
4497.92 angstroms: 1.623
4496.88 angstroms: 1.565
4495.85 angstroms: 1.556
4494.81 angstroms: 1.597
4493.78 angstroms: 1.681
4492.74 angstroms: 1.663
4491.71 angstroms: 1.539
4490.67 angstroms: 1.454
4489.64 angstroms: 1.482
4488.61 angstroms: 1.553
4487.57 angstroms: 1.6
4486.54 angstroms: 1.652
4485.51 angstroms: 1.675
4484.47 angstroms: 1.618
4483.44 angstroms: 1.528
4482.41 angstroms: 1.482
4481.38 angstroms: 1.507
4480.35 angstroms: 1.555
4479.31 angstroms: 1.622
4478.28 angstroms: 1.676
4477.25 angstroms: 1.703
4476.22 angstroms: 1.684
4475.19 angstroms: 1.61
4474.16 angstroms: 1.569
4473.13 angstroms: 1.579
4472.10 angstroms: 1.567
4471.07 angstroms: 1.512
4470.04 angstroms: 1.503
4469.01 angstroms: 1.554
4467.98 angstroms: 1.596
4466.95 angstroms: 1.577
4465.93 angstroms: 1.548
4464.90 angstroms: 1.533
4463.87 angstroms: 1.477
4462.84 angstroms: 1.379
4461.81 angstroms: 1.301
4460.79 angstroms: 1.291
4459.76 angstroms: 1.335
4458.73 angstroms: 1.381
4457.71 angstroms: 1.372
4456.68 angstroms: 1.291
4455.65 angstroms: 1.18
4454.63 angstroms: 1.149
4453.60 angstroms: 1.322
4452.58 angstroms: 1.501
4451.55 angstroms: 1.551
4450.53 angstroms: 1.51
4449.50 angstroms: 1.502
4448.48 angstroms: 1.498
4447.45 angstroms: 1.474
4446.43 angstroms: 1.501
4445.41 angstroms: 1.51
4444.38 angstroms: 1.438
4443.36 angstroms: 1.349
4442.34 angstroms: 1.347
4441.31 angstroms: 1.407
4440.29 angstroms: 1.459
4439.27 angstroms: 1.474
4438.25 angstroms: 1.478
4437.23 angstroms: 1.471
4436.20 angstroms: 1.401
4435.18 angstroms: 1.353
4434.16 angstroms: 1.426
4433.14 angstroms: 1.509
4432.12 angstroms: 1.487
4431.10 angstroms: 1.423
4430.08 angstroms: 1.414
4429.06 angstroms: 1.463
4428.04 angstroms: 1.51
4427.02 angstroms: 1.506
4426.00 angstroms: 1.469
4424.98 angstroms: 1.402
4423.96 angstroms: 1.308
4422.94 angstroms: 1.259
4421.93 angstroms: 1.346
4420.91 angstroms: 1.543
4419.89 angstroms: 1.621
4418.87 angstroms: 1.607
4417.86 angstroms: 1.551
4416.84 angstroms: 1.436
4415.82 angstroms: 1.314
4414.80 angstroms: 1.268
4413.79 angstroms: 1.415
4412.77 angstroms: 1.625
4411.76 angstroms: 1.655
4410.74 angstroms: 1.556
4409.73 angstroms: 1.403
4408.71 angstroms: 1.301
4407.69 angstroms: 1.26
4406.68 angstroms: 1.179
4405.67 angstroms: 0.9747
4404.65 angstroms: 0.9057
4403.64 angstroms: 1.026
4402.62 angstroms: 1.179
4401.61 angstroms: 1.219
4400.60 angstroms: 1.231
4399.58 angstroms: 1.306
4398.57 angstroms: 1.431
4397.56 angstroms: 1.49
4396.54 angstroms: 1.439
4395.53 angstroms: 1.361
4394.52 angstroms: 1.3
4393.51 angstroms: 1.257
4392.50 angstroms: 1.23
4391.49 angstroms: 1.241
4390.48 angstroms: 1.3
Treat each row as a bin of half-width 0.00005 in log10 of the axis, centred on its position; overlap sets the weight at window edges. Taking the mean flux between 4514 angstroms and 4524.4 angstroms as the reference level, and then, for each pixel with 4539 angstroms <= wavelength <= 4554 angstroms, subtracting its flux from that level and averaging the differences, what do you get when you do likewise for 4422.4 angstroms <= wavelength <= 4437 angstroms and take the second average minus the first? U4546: 0.18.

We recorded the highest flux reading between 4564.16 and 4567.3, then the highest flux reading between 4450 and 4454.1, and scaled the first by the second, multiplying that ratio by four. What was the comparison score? 4.4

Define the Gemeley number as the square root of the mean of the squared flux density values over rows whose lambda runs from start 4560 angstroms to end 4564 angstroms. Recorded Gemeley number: 1.77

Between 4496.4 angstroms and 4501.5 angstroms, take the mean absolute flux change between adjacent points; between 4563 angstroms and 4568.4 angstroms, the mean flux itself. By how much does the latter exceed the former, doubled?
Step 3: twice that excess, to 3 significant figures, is 3.33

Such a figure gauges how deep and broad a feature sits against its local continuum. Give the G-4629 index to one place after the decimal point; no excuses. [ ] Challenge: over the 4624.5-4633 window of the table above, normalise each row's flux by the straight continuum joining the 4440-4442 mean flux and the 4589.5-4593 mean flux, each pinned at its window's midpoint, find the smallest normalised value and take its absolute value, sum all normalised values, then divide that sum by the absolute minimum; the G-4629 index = 8.2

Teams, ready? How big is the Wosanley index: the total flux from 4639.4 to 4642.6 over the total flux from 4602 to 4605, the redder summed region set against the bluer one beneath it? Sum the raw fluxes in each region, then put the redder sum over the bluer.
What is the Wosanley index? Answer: 1.07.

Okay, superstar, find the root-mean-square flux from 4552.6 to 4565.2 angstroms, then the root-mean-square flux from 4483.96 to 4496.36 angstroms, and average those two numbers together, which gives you 1.66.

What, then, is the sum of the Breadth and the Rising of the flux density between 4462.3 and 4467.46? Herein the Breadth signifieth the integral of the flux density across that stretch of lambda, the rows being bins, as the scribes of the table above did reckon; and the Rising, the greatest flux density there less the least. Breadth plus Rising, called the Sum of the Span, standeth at 7.9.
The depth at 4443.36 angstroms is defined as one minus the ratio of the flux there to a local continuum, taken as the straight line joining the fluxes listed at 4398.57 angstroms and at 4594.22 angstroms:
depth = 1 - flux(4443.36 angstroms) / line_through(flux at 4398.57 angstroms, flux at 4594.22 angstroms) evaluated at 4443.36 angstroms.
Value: 0.11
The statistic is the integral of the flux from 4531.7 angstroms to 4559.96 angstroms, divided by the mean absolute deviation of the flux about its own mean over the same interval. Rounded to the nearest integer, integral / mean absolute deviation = 391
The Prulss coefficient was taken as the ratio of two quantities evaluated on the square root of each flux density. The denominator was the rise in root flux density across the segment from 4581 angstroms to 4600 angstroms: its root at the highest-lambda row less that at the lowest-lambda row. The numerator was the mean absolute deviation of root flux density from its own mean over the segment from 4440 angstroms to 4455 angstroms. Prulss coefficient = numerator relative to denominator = 1.0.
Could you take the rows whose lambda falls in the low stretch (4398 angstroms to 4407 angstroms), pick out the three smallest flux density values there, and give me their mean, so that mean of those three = 0.97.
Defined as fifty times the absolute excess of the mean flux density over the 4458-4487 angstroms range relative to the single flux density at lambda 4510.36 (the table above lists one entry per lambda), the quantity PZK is 15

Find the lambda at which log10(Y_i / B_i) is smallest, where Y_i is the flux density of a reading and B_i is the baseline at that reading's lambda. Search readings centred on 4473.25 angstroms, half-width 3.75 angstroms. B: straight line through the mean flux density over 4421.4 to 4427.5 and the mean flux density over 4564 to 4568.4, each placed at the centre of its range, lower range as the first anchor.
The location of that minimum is 4470.04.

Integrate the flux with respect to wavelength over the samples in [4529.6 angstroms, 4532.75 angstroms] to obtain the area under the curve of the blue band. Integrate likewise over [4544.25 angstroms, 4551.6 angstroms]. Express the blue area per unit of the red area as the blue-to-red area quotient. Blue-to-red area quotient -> 0.38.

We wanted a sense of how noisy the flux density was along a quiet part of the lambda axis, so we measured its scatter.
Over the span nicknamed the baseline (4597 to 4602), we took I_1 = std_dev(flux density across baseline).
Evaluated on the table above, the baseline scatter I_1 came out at 0.01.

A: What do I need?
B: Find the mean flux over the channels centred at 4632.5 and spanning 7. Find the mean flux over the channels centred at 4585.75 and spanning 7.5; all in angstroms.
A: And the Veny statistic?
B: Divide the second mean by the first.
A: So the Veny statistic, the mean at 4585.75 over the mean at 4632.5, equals 0.94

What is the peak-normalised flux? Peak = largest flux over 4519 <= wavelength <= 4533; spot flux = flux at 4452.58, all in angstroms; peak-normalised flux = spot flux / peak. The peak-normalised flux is 0.89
